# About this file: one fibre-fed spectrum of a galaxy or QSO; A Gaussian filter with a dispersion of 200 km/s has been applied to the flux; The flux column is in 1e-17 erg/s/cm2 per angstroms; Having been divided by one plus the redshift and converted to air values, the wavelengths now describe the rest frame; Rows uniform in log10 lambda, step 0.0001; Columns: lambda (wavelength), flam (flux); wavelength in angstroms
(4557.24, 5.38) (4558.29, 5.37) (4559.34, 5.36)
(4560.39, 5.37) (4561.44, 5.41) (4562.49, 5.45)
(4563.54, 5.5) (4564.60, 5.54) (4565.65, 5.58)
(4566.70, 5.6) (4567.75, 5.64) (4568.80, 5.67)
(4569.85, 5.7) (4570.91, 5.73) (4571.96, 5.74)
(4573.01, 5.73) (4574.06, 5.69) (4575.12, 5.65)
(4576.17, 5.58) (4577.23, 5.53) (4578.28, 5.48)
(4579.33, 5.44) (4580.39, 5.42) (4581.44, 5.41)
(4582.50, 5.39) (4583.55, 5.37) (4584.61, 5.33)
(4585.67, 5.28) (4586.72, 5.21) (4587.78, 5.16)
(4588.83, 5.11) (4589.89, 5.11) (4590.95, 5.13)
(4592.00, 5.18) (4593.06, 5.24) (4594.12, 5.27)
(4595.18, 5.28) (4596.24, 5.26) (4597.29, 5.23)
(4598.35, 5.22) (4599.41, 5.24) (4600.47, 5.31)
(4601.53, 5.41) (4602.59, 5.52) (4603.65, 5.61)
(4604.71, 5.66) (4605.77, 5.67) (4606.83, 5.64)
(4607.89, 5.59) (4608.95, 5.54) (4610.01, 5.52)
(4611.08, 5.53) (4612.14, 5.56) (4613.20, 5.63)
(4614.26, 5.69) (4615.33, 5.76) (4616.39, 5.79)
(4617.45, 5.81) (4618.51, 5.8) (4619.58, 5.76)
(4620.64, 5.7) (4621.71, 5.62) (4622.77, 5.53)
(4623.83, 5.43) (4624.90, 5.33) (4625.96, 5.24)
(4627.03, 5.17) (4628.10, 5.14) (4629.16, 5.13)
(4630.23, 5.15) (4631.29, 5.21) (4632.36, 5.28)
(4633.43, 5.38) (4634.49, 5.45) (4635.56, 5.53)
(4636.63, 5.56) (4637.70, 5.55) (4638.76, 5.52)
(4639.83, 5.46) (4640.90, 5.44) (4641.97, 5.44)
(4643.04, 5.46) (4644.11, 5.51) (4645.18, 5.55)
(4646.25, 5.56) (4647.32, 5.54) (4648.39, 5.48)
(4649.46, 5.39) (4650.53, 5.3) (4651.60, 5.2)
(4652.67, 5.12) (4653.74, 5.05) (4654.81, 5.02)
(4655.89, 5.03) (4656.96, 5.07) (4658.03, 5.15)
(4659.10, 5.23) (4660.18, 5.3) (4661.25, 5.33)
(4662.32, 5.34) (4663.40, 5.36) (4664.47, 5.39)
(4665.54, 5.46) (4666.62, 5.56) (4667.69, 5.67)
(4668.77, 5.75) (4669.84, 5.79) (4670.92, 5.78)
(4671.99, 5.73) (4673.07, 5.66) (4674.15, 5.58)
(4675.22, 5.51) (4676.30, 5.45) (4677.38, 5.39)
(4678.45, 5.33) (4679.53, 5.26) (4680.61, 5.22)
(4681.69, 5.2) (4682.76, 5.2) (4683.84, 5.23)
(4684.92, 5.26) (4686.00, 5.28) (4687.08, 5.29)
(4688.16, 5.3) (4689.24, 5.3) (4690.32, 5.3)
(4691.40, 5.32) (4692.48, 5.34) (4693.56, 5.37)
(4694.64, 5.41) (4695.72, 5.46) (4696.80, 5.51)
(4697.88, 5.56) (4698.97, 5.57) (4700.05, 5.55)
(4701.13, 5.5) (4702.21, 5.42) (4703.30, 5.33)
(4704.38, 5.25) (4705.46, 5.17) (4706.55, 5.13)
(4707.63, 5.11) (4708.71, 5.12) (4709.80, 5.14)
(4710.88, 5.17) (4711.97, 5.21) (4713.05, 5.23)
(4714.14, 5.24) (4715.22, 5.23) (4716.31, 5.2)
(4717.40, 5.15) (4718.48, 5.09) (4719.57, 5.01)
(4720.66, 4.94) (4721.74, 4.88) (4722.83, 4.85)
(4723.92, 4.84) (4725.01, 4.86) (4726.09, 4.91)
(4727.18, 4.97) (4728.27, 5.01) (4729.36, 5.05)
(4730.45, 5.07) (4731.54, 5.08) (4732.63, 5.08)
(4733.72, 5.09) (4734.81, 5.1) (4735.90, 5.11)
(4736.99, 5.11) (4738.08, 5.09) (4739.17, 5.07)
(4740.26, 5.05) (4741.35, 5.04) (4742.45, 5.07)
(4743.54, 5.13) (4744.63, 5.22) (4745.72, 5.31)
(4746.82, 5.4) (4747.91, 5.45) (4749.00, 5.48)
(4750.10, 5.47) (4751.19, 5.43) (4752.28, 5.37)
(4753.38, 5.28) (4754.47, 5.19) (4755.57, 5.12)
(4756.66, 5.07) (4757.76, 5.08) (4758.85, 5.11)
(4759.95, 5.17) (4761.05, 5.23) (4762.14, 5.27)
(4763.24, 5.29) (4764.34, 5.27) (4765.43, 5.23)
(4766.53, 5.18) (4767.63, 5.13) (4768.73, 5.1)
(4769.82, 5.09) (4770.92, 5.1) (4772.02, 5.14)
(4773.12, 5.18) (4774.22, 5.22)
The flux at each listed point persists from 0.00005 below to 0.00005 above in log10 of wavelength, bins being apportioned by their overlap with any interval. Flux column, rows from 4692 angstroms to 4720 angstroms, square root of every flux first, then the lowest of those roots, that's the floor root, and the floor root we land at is 2.238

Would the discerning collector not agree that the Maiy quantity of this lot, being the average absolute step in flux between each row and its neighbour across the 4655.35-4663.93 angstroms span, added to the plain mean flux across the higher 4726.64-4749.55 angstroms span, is 5.19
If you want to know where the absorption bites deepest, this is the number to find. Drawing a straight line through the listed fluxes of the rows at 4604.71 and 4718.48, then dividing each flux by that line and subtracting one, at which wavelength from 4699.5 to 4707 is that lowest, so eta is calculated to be 4706.55 angstroms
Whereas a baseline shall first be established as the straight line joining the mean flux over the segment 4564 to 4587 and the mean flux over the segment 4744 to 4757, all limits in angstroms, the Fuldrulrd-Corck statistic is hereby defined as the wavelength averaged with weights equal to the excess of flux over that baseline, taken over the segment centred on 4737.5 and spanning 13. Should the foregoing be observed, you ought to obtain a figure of 4737.5 angstroms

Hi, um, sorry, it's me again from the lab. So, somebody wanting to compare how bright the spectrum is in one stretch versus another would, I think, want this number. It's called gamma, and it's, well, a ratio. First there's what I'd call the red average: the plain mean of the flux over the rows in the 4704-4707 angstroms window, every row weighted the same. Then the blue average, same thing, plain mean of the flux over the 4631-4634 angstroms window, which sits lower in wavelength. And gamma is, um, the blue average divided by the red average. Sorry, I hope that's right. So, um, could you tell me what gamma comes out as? 1.02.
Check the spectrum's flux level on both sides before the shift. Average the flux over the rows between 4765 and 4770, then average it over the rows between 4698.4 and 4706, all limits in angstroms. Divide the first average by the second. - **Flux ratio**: 0.95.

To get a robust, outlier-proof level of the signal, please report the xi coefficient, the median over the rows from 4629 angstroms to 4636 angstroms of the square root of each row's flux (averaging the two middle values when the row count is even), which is 2.30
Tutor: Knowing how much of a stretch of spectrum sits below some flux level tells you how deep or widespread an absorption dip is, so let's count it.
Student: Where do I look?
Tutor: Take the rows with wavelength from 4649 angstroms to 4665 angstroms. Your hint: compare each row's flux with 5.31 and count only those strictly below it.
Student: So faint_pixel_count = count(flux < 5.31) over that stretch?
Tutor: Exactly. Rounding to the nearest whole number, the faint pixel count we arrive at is 10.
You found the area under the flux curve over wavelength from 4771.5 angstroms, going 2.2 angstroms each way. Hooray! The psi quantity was 22.5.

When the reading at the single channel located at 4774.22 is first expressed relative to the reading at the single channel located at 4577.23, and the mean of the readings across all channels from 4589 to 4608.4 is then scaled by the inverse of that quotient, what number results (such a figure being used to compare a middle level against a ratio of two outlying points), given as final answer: 5.7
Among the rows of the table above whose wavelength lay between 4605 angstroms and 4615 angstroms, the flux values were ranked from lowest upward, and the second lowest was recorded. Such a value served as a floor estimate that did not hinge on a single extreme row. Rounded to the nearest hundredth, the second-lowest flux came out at 5.53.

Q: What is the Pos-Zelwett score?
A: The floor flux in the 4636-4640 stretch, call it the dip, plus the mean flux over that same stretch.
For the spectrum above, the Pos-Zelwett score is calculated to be 11.0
